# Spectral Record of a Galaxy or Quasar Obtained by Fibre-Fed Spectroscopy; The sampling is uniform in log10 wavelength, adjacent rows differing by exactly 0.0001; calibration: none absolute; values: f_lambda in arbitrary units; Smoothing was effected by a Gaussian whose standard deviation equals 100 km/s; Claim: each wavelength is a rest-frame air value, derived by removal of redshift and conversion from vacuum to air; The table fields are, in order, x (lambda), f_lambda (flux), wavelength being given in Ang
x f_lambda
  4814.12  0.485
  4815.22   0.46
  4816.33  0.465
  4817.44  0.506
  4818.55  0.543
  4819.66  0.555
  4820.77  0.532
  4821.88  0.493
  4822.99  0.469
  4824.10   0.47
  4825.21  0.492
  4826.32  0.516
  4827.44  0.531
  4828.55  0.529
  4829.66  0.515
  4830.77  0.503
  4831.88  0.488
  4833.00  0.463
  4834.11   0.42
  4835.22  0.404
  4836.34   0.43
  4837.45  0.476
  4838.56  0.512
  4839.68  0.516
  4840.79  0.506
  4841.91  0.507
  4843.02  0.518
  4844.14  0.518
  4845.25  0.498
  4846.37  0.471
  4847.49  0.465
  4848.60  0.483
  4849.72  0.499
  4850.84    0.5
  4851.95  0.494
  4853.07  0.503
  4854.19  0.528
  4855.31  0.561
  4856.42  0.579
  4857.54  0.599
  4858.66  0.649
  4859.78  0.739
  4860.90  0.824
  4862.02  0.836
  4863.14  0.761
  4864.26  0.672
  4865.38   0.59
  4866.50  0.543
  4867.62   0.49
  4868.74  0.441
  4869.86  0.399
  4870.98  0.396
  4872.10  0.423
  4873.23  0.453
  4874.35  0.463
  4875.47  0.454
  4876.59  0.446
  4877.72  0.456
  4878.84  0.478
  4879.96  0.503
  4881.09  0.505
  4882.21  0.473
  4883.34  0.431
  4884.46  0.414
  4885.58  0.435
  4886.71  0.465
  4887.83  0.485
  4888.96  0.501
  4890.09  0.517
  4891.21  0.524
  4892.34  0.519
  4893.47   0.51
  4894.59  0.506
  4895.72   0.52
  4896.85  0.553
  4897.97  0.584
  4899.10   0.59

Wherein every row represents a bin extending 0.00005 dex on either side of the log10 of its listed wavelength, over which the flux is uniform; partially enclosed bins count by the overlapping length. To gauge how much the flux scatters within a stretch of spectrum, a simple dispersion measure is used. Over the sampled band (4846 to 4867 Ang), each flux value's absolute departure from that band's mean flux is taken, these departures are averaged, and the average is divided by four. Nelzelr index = 0.024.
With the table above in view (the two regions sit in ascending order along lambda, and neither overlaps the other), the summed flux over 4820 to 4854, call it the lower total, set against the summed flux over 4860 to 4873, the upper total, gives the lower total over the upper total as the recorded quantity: 2.3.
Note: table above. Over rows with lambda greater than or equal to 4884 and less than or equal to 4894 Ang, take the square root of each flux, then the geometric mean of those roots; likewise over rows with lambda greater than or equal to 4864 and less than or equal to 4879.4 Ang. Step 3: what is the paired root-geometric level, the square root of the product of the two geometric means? 0.692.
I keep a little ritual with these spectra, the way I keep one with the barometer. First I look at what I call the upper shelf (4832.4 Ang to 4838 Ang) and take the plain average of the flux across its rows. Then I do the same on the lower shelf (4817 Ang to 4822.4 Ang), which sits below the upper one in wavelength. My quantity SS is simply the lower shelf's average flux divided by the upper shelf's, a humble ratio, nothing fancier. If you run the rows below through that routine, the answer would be 1.20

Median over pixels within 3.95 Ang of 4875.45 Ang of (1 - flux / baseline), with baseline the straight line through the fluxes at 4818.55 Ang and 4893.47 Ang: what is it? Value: 0.12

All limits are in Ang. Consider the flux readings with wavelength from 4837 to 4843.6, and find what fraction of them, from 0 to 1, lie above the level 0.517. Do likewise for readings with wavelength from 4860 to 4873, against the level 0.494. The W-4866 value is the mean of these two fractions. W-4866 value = 0.356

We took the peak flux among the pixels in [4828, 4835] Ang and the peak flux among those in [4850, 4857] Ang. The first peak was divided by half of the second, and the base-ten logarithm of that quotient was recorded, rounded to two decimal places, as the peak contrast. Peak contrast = 0.26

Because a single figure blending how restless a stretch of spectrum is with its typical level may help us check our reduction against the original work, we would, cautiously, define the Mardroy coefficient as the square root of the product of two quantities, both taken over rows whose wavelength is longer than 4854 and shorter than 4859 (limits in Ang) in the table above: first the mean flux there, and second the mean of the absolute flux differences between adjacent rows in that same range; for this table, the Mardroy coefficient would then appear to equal 0.13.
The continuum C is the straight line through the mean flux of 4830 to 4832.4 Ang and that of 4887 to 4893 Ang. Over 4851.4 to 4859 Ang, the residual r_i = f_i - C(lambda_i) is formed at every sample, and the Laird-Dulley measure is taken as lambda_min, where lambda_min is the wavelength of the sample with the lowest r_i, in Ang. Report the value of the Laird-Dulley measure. 4851.95 Ang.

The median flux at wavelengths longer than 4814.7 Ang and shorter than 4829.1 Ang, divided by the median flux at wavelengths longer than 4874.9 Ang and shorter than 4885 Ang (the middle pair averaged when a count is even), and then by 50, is 0.0222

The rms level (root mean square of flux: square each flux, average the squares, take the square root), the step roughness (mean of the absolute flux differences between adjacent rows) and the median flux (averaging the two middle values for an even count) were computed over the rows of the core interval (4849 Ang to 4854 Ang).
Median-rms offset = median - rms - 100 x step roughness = -0.53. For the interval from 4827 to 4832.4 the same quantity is -1.07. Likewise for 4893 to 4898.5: -2.07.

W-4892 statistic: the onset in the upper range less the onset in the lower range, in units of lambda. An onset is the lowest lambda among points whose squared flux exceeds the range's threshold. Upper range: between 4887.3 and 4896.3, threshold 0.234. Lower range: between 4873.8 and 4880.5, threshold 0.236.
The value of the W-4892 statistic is 7.9 Ang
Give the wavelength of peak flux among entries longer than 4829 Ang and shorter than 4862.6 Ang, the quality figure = 4862.02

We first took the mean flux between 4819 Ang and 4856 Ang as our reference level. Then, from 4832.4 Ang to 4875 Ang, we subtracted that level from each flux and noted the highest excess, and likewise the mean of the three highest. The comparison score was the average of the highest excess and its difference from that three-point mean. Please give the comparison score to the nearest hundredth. 0.18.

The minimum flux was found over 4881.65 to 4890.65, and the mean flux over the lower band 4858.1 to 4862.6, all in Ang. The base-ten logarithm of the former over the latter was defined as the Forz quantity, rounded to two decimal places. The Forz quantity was -0.26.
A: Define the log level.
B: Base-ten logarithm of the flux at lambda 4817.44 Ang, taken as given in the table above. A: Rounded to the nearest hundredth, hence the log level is -0.30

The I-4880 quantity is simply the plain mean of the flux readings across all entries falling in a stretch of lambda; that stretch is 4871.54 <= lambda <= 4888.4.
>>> 0.459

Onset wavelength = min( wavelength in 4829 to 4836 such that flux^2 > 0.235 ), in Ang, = 4829.66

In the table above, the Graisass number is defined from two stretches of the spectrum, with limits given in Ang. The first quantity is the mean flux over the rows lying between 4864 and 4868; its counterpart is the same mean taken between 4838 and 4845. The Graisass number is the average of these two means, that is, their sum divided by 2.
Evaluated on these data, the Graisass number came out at 0.54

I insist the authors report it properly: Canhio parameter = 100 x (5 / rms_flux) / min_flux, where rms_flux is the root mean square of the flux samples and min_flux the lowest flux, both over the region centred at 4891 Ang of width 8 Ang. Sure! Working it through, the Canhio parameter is 2025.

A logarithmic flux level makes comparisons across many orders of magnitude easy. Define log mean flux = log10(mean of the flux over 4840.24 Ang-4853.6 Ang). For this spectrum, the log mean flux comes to -0.304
